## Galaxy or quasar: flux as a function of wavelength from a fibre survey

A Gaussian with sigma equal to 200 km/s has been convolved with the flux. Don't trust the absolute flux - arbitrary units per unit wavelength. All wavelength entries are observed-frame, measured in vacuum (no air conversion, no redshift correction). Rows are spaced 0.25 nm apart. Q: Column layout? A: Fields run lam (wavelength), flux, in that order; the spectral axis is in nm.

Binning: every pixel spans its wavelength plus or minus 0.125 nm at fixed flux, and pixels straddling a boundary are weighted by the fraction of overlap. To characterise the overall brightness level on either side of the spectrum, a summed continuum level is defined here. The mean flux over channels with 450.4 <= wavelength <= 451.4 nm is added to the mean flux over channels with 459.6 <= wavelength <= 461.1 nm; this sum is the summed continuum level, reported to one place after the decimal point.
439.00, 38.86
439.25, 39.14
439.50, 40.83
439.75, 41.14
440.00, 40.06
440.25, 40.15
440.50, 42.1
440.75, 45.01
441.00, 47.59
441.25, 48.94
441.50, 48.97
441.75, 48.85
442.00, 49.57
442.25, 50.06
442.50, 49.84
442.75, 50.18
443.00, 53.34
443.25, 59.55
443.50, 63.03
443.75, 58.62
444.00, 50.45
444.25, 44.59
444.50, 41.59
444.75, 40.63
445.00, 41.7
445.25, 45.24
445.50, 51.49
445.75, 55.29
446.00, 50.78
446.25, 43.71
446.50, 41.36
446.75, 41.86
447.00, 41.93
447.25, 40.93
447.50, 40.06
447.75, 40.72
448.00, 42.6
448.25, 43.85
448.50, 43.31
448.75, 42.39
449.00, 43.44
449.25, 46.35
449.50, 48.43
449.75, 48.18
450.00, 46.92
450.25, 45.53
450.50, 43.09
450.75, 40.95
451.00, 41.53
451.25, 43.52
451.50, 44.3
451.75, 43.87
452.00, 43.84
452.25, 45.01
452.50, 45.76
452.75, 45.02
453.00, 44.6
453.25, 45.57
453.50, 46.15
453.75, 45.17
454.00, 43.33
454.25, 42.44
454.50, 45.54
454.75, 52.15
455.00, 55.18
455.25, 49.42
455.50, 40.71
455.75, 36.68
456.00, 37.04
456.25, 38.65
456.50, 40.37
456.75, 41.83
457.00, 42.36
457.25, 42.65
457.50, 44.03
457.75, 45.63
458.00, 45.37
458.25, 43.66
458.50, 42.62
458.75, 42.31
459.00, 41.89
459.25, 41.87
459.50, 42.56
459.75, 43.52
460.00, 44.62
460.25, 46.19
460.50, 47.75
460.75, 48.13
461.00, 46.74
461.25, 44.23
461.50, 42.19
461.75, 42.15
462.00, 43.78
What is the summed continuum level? 88.4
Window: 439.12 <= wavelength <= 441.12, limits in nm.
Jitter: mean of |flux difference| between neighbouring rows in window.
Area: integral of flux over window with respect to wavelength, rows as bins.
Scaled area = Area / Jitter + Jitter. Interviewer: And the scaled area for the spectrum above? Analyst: 57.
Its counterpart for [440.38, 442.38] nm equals 83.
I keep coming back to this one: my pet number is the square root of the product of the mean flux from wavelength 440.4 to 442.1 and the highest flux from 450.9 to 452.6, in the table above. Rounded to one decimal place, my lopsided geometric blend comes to 46.5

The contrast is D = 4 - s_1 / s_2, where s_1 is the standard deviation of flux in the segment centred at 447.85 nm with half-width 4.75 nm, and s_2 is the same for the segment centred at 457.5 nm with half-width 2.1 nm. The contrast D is 1.8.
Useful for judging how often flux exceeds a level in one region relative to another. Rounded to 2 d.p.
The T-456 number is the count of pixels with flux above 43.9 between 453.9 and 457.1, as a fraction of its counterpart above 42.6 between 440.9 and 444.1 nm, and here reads 0.31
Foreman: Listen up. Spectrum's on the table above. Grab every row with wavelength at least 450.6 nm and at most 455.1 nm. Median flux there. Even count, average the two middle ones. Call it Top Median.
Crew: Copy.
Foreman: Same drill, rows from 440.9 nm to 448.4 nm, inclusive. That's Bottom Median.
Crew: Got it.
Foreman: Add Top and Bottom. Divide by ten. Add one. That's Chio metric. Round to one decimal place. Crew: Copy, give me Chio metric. 10.3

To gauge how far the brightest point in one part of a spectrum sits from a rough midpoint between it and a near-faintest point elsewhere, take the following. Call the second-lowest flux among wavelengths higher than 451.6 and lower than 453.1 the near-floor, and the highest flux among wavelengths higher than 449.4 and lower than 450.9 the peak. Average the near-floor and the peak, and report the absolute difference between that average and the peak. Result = 2.3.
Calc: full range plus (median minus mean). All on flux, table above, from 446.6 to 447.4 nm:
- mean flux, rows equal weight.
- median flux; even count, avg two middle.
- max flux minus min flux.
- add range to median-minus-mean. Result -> 1.3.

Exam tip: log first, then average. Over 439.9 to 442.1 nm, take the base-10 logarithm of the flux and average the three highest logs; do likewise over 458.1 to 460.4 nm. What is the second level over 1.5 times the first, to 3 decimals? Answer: 0.651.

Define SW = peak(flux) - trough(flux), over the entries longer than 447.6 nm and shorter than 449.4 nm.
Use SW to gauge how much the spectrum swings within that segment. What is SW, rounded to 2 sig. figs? 5.6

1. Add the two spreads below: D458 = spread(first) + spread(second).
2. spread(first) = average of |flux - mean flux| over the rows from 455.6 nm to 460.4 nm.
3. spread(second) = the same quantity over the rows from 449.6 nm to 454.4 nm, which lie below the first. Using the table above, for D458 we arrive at 3.3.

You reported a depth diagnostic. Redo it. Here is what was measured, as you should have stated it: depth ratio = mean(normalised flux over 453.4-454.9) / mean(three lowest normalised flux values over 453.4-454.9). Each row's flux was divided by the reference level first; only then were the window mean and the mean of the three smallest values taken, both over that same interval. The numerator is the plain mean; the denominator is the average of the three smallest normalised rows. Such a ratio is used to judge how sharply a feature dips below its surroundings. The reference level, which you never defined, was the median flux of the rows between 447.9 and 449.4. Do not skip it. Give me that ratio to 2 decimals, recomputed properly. 1.05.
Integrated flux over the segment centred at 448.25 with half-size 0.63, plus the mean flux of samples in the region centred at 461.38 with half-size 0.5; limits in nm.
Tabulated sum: 97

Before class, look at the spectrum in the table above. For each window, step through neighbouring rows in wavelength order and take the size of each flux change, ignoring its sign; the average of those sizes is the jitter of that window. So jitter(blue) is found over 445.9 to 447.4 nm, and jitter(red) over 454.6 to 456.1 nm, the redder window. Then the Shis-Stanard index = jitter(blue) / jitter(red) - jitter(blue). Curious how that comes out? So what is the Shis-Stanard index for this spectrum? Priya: -1.7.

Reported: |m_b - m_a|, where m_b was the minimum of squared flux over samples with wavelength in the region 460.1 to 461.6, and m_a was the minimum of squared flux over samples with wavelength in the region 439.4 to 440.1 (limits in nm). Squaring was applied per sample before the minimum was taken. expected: 175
